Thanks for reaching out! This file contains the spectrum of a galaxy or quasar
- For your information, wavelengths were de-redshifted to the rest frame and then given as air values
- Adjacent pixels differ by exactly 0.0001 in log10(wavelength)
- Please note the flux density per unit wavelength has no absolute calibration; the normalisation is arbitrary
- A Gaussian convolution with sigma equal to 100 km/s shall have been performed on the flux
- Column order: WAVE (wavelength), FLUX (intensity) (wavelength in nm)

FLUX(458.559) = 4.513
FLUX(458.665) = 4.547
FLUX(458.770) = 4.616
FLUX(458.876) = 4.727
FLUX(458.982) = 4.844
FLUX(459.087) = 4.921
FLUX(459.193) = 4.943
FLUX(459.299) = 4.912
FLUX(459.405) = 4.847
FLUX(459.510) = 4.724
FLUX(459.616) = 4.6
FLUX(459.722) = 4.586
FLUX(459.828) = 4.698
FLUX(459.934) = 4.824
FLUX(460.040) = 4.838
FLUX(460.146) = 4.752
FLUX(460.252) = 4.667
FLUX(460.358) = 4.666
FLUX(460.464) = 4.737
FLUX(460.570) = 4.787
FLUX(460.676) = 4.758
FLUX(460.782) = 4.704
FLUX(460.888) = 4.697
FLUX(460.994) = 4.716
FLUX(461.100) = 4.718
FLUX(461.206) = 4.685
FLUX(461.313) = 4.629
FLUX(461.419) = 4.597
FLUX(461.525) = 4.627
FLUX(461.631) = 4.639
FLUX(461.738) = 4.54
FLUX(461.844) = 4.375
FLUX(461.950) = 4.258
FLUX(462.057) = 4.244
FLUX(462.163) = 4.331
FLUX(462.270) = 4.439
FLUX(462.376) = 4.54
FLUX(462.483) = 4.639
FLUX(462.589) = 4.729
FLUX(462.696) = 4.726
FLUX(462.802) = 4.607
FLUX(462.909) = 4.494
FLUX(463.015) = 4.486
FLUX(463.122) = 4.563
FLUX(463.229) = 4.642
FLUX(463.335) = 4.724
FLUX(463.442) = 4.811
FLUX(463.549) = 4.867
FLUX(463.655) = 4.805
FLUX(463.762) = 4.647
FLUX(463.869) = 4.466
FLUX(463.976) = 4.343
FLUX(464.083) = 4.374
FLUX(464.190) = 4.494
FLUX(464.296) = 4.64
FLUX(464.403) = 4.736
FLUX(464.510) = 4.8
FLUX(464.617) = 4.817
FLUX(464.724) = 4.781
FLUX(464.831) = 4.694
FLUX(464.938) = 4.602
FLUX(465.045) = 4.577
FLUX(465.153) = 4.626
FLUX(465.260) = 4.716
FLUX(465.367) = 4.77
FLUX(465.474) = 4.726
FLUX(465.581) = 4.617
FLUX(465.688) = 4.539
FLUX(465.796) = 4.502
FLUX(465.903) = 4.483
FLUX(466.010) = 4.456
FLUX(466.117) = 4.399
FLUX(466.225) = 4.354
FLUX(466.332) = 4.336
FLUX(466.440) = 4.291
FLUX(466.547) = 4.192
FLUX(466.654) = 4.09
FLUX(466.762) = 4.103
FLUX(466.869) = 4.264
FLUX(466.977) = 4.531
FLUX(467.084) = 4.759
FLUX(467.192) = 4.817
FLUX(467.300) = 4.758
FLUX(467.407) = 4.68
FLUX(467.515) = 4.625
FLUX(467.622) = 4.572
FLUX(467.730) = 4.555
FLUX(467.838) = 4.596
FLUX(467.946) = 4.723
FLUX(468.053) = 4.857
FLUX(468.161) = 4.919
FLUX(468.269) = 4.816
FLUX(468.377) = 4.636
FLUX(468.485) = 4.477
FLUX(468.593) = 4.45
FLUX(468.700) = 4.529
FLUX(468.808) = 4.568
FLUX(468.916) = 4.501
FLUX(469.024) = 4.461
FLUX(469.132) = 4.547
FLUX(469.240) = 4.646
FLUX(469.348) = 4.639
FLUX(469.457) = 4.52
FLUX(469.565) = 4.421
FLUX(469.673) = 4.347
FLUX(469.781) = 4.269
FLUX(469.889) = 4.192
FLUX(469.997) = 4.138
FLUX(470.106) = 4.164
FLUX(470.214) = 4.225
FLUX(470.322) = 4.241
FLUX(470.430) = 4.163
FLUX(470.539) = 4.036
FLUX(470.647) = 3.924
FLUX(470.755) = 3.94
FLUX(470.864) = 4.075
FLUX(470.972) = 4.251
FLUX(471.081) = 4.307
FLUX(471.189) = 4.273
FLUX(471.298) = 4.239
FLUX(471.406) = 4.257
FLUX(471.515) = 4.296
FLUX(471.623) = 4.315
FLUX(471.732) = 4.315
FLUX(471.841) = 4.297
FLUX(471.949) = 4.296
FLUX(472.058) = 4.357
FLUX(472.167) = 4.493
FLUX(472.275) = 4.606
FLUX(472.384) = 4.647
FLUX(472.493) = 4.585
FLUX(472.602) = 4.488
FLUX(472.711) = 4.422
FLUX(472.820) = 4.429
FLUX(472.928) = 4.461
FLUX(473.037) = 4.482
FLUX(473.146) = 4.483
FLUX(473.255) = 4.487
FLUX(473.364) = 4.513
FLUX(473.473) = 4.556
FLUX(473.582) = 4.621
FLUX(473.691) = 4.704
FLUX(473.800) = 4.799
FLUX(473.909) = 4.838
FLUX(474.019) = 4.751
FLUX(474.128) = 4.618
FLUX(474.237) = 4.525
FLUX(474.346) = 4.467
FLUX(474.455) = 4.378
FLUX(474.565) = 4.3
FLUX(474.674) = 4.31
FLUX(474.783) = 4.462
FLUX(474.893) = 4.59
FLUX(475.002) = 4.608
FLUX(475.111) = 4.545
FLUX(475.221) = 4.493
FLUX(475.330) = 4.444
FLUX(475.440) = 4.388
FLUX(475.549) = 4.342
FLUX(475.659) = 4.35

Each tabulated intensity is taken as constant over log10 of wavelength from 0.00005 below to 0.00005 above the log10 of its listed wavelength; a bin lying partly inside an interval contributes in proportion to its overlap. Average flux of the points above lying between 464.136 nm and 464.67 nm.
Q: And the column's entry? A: 4.70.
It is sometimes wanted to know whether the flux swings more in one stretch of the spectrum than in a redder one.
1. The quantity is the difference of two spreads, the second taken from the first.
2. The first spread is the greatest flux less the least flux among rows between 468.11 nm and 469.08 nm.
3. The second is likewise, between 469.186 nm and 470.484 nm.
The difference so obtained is 0.0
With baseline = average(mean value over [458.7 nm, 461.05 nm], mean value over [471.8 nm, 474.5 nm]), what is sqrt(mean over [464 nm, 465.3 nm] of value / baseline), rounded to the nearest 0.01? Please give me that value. 1.00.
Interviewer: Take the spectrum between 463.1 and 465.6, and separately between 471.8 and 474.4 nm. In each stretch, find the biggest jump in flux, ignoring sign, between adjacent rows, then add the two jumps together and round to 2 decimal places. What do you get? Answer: 0.32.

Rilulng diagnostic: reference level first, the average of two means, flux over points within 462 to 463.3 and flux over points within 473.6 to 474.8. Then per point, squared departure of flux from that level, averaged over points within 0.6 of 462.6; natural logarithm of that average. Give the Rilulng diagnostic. -3.8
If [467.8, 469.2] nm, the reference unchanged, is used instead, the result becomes -3.6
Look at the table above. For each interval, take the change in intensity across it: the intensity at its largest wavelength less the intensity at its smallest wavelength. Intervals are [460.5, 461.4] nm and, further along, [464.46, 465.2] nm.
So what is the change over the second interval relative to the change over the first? 1.1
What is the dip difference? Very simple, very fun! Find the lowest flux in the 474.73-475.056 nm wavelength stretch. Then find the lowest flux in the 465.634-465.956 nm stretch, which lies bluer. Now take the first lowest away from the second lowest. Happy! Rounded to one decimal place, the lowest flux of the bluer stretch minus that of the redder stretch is 0.0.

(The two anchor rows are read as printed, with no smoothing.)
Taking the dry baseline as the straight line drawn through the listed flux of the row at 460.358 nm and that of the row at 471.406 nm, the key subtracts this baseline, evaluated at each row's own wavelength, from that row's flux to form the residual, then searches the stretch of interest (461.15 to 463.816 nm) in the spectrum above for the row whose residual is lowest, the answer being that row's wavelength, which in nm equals 462.057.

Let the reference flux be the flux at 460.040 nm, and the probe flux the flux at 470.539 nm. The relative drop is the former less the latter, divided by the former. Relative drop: 0.17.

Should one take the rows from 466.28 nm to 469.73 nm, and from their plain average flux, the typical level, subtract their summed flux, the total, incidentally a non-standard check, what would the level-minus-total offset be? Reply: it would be -141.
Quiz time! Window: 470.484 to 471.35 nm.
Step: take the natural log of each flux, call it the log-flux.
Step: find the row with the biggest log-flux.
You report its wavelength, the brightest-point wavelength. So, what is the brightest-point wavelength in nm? 471.081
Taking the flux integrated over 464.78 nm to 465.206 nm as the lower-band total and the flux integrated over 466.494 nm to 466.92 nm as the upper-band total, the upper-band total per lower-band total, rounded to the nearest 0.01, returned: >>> 0.90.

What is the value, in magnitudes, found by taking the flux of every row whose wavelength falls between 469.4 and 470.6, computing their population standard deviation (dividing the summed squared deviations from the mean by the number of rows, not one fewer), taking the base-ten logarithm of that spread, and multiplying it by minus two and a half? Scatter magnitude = 2.2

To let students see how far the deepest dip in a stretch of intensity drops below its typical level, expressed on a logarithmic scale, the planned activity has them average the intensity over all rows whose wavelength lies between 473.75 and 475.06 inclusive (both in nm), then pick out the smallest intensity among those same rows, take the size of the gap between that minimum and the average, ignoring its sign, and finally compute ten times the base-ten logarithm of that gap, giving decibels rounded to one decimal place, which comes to -6.0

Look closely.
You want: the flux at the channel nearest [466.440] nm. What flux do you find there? 4.291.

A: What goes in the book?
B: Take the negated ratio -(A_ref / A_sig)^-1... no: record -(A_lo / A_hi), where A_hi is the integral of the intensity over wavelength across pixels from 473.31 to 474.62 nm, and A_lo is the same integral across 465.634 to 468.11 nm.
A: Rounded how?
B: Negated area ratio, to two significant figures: -1.9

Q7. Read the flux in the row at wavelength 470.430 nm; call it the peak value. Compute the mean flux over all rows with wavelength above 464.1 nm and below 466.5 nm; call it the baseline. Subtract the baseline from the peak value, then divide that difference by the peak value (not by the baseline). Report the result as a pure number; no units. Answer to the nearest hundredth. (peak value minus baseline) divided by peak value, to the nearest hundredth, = -0.10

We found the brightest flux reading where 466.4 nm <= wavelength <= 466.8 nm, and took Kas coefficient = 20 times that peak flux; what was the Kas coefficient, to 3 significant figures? 85.8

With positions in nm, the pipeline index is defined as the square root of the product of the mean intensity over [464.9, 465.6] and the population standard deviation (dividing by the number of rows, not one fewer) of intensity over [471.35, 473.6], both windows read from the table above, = 0.74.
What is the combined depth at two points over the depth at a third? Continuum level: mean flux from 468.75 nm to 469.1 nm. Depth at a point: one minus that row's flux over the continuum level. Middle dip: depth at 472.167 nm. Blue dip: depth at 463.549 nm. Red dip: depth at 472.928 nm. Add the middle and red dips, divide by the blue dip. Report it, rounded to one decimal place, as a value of -0.2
